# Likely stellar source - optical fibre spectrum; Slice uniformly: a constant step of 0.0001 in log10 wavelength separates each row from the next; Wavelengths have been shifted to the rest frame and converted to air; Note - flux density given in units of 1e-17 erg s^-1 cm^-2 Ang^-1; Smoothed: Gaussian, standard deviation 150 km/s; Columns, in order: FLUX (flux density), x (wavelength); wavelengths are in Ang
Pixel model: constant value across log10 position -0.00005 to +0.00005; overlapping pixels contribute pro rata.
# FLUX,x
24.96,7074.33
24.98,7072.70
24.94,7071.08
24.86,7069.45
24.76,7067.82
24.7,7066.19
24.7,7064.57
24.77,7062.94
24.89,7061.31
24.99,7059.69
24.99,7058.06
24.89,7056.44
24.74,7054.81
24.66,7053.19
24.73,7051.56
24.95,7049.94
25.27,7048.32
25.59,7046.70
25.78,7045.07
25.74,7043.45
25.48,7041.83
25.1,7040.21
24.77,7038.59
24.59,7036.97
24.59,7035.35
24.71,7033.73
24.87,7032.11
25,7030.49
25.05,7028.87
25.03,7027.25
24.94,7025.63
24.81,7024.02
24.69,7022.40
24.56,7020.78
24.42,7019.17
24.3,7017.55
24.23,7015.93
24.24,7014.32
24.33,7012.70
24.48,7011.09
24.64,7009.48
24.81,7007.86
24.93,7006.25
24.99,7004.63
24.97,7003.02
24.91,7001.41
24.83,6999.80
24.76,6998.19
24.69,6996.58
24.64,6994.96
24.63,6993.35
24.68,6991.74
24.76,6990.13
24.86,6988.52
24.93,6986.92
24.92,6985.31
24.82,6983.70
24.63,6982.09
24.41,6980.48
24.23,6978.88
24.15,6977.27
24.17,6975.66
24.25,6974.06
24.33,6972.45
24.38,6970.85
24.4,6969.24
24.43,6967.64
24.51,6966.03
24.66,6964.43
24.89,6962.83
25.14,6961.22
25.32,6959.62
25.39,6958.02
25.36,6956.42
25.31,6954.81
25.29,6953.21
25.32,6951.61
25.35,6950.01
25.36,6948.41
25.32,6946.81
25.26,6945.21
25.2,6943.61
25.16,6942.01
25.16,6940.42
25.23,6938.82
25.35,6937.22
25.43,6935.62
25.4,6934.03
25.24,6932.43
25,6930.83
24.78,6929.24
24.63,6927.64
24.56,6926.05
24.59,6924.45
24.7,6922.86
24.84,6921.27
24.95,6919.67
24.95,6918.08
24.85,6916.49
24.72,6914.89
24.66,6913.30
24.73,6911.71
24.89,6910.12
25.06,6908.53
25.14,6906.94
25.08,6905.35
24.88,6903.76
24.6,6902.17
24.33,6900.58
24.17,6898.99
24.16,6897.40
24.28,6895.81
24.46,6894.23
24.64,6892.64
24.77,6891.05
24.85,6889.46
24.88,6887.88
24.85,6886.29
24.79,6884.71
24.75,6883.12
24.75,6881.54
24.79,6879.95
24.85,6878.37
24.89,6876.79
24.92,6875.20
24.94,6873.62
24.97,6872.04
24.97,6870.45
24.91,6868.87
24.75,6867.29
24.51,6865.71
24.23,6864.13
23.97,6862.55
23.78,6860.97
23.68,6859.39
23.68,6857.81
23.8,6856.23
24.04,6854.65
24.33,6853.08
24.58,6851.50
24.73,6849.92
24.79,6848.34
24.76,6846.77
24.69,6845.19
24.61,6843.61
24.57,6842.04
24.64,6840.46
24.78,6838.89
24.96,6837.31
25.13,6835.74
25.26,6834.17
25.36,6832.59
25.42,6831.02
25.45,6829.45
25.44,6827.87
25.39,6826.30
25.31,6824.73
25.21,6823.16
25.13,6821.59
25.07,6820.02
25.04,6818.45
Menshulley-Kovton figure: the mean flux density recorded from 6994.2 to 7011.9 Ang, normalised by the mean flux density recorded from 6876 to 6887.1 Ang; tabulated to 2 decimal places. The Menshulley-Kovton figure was 1.00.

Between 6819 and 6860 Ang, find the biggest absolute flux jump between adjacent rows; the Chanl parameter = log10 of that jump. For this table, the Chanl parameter -0.54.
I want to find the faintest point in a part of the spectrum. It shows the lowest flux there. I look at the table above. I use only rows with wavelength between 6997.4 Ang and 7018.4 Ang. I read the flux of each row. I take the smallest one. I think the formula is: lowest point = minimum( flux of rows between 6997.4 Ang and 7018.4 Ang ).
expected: 24.23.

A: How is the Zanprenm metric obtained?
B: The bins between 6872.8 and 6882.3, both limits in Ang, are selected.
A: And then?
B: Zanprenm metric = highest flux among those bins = 24.94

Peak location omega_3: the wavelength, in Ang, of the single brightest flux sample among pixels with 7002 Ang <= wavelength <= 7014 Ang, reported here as 7004.63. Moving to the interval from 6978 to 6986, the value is 6985.31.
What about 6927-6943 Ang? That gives 6935.62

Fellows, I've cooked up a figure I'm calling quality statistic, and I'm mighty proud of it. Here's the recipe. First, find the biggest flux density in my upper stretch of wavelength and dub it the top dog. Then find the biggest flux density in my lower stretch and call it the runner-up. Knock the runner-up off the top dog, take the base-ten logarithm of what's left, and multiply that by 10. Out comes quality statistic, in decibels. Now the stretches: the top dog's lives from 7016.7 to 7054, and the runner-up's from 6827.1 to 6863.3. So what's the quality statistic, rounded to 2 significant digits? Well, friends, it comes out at -4.8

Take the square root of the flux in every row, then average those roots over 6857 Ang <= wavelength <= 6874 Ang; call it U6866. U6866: 4.94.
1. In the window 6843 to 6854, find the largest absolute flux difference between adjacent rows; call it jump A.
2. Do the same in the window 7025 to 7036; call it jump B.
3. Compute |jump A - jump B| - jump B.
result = -0.070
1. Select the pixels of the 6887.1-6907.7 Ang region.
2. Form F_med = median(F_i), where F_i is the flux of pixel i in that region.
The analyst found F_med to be 24.6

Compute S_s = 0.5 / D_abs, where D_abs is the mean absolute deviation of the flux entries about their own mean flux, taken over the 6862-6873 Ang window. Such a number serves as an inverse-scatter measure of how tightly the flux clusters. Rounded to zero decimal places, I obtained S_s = 2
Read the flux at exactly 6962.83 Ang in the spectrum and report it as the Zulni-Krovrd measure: 24.89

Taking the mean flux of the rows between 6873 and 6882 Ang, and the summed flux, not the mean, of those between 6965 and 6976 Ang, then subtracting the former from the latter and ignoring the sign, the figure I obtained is 146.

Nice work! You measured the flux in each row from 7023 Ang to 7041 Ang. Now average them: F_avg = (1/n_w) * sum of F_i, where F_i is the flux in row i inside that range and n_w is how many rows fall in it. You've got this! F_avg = 24.9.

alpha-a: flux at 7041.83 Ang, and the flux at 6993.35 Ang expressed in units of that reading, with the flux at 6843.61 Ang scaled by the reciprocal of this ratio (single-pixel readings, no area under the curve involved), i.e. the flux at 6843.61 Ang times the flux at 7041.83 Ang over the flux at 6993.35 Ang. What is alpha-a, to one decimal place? 25.5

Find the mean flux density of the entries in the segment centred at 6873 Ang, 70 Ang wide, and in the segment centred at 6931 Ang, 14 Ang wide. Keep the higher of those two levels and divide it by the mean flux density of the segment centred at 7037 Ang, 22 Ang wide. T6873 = 1.00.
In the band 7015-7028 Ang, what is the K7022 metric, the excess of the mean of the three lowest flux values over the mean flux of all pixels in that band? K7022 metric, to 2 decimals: -0.31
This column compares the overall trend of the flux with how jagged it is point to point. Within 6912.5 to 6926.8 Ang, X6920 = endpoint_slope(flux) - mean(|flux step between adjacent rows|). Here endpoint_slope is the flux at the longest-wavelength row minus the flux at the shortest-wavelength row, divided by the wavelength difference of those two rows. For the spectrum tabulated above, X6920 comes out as -0.09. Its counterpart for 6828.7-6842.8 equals -0.18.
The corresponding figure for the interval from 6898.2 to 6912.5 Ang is -0.13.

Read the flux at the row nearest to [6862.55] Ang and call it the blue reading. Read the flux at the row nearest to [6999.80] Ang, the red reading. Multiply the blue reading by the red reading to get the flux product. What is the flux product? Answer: 595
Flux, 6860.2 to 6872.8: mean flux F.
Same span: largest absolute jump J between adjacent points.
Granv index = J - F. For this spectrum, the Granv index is -24.23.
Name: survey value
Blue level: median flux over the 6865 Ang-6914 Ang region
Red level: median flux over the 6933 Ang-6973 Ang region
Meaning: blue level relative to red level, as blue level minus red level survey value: -0.5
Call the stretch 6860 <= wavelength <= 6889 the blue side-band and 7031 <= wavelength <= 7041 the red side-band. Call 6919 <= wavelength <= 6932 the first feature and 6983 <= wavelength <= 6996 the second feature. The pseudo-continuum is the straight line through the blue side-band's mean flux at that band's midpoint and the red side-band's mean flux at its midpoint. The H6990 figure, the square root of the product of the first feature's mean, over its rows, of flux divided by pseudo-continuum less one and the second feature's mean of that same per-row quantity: 0.0014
